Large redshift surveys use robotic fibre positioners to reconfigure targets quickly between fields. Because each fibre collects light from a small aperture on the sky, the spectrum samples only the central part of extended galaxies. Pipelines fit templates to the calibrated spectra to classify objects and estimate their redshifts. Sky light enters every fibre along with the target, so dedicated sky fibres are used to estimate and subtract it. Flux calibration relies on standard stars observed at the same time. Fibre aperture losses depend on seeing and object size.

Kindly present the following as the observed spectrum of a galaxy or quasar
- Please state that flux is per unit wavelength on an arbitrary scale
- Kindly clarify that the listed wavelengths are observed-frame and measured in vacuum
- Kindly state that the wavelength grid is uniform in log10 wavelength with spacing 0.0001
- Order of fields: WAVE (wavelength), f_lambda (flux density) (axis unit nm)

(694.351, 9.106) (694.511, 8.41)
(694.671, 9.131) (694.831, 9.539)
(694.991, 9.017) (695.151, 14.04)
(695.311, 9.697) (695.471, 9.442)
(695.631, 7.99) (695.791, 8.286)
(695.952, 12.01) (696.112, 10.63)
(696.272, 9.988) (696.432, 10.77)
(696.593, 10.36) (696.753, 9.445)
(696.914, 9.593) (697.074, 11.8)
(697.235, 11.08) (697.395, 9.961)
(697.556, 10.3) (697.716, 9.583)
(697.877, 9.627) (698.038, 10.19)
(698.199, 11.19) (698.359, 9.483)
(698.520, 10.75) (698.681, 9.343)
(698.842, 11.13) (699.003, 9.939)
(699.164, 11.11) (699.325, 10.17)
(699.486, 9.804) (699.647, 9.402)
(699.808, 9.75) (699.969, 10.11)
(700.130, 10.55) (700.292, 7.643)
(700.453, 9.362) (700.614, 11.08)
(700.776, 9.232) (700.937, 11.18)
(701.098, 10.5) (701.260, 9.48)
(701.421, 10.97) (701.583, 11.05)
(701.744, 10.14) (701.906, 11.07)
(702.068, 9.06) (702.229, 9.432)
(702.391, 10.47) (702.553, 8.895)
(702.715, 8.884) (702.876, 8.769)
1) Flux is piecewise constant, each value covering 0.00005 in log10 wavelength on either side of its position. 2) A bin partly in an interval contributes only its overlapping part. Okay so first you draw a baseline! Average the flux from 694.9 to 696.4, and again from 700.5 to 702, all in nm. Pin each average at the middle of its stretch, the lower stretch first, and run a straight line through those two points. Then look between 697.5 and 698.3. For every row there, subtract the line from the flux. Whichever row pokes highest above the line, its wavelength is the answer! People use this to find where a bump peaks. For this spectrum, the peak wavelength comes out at 698.199 nm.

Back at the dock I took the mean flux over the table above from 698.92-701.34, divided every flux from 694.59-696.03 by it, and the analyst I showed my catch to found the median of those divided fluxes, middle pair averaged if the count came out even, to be 0.95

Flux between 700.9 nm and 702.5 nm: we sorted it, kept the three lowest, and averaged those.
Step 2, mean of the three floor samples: 9.32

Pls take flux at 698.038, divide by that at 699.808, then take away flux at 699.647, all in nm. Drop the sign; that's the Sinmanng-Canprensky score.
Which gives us 8.4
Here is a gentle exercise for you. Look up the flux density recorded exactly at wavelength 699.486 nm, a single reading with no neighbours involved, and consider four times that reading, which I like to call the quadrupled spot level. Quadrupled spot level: 39.2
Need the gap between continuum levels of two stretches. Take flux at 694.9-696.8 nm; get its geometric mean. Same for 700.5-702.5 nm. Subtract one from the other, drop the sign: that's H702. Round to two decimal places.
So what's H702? 0.25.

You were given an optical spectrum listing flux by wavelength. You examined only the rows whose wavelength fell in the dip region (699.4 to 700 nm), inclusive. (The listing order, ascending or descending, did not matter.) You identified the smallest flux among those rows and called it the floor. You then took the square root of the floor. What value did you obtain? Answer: 3.07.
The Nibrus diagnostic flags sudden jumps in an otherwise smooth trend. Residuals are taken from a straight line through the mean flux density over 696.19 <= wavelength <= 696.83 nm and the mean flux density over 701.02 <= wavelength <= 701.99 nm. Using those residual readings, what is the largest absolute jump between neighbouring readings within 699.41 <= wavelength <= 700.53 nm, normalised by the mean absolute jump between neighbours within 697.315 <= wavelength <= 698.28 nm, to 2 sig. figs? 5.6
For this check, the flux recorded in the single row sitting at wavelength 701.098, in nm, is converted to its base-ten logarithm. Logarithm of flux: 1.02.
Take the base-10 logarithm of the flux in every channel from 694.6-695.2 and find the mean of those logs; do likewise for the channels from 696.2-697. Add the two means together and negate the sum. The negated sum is -2.01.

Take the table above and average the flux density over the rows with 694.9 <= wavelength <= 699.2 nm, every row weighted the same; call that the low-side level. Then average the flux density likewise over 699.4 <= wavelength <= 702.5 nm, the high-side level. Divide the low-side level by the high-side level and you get 1.02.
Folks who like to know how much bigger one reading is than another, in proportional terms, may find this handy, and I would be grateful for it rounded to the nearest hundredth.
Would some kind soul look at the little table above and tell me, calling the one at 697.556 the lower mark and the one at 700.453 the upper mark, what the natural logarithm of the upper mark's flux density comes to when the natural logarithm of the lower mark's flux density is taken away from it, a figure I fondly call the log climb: -0.10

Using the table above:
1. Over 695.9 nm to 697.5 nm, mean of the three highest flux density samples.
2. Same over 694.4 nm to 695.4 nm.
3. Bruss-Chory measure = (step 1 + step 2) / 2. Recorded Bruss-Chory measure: 11.4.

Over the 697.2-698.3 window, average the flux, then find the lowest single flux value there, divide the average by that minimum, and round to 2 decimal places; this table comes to 1.07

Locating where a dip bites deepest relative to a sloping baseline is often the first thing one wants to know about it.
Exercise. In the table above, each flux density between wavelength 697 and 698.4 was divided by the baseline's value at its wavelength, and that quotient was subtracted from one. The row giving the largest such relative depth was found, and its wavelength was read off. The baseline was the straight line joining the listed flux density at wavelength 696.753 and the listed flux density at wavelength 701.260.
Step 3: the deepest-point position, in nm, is 698.359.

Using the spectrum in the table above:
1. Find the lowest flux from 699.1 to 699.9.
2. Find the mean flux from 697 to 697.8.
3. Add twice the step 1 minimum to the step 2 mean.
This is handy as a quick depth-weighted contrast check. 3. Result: 29.3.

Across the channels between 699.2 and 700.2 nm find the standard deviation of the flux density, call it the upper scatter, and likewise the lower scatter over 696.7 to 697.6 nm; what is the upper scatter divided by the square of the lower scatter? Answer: 0.5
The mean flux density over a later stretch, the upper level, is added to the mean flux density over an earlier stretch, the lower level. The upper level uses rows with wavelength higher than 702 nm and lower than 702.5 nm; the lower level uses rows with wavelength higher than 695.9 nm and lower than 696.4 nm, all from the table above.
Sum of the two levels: 20.5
